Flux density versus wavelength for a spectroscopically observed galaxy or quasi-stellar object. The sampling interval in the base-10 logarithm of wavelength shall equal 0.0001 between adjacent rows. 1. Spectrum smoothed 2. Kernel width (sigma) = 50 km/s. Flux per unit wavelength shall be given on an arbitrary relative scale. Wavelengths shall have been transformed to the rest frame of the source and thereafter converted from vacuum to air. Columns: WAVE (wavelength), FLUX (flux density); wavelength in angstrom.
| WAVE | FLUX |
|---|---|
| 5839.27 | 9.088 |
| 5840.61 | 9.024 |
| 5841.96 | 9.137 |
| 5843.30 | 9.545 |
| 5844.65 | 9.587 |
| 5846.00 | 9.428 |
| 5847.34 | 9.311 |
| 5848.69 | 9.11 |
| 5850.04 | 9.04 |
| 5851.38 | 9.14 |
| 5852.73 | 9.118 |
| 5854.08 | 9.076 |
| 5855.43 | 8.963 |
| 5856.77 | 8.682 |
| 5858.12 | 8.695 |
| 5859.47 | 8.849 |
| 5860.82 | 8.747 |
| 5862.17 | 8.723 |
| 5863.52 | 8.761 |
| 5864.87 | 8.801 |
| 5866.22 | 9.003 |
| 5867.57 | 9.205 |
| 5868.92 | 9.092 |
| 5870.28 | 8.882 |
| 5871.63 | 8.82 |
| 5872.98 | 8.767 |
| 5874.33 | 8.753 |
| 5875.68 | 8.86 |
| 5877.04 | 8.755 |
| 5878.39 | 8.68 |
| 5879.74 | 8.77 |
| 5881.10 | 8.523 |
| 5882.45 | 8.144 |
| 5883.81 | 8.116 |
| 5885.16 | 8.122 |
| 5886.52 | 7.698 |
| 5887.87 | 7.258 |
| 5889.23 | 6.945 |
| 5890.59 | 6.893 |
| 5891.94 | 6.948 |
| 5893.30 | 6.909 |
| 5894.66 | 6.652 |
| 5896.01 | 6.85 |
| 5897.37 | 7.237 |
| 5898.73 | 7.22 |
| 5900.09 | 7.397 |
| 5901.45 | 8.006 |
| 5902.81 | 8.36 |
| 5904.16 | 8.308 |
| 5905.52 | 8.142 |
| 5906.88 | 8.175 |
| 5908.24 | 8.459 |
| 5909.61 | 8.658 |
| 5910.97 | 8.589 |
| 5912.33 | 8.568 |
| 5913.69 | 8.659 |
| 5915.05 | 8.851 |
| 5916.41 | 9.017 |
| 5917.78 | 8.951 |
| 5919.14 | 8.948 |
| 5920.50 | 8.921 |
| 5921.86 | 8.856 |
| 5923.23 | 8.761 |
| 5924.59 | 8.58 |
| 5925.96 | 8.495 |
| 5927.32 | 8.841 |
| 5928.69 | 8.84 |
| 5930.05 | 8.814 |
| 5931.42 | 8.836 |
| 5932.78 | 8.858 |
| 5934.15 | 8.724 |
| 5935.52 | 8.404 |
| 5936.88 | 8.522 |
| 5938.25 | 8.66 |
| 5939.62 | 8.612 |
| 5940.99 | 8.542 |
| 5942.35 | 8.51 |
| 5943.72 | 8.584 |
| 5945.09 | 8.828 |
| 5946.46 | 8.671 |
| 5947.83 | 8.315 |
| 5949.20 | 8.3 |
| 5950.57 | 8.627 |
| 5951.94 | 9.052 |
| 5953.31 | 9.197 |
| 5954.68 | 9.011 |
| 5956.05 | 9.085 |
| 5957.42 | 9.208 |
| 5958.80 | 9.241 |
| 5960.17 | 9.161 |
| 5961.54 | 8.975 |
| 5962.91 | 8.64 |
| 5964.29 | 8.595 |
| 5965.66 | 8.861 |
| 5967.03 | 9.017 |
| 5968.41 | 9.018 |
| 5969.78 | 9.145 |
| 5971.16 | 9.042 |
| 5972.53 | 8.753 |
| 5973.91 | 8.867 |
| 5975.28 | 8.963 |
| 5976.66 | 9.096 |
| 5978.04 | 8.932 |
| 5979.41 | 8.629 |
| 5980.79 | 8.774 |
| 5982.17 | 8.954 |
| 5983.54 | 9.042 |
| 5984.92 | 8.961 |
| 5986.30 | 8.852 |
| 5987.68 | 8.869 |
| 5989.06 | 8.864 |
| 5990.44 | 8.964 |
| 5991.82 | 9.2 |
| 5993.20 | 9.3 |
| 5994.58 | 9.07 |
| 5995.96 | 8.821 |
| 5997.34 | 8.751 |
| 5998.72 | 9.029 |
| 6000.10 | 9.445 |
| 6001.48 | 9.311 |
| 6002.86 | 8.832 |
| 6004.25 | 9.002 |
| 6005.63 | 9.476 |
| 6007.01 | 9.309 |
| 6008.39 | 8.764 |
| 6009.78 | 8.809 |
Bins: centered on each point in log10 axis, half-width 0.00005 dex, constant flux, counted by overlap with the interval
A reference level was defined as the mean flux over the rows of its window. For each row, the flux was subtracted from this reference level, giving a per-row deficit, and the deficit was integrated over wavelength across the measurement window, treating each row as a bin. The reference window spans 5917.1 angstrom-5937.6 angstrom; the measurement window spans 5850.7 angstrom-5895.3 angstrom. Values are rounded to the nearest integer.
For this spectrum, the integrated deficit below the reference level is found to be 16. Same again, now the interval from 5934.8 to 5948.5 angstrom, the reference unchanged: 3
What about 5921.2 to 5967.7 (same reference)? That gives -1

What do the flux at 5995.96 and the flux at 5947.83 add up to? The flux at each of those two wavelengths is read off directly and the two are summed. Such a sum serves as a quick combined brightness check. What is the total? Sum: 17.1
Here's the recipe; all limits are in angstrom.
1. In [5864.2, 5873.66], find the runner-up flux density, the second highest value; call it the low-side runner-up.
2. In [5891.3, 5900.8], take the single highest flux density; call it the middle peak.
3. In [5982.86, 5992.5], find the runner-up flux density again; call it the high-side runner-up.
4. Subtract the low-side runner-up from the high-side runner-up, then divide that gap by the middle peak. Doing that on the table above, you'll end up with -0.01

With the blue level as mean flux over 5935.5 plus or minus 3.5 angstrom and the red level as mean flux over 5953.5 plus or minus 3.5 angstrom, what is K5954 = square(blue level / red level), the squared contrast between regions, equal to 0.92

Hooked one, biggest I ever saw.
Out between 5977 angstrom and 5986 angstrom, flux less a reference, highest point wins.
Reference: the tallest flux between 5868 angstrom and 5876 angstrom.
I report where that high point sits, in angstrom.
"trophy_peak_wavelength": 5983.54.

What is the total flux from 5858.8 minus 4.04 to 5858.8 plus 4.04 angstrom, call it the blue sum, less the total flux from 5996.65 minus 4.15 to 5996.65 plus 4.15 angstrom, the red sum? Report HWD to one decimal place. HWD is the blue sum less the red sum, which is -1.8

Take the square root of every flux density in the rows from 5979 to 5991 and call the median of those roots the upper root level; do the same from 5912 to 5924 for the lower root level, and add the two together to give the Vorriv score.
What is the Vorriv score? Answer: 5.95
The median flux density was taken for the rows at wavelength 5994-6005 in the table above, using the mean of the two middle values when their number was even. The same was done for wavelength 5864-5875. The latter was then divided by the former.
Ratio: 0.98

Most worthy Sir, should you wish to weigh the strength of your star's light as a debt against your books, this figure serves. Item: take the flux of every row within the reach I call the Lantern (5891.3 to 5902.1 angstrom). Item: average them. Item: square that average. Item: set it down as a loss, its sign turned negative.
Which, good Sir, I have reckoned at -51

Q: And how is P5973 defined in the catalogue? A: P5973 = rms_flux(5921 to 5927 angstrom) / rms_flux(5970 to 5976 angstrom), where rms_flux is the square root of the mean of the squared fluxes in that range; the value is 0.97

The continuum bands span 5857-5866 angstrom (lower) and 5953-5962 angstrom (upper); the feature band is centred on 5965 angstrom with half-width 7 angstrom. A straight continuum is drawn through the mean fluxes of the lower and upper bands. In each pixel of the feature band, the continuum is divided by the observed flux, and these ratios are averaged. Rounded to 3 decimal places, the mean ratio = 1.021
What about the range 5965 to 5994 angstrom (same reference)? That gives 1.028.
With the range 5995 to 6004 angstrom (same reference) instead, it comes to 1.029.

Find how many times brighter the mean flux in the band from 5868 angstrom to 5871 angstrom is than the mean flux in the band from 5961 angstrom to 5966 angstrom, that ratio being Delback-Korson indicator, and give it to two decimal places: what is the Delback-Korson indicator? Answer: 1.03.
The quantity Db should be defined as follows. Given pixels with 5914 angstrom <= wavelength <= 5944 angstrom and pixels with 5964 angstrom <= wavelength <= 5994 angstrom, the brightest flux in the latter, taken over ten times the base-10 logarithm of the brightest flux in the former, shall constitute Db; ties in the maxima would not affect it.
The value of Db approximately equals 0.974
